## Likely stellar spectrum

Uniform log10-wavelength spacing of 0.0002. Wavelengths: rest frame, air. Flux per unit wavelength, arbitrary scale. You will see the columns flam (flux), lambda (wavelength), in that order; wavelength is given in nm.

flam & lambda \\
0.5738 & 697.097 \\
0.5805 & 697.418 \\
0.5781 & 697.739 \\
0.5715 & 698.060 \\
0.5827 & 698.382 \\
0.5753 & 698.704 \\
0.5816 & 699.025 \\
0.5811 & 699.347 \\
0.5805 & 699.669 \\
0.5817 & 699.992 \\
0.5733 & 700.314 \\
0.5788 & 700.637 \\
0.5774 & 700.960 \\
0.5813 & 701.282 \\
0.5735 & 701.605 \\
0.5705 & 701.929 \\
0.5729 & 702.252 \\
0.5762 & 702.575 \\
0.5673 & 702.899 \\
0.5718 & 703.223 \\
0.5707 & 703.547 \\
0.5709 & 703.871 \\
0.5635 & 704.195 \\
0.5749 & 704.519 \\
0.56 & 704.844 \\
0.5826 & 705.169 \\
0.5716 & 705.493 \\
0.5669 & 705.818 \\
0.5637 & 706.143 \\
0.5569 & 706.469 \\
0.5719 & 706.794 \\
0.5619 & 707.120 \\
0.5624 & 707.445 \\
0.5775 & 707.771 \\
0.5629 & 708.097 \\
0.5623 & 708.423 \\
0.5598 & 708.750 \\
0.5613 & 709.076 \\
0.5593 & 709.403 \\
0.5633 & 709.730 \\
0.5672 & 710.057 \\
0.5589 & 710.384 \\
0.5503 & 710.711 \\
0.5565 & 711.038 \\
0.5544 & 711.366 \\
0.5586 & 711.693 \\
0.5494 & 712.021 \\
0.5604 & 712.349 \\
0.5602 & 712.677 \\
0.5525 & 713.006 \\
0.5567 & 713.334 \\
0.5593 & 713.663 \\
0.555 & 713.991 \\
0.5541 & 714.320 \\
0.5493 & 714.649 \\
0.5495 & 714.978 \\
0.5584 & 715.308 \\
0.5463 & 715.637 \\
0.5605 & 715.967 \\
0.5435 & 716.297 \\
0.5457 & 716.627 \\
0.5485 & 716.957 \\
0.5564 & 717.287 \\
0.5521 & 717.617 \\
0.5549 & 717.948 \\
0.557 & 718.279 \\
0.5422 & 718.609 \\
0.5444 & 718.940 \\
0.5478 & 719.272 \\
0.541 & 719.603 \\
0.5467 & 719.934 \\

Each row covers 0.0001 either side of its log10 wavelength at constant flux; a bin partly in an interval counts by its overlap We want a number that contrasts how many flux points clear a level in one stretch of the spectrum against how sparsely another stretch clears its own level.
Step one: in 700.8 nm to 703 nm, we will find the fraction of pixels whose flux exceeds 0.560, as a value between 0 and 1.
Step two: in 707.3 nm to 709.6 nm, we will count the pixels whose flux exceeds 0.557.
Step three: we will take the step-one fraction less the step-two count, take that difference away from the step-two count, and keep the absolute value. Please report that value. 13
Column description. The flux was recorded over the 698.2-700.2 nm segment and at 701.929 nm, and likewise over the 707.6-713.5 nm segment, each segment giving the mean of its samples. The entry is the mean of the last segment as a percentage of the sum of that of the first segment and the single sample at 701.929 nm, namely 48.6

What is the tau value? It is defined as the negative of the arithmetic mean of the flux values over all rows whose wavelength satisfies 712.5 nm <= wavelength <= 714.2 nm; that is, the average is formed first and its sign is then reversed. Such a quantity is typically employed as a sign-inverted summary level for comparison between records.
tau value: -0.557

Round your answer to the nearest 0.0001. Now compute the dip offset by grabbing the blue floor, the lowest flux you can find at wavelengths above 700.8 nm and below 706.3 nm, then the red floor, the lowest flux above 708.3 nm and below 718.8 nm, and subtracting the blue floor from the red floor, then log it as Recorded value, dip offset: -0.0178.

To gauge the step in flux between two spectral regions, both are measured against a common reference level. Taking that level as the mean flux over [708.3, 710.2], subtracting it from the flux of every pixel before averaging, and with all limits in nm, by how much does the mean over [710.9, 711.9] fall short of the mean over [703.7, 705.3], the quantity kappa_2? 0.014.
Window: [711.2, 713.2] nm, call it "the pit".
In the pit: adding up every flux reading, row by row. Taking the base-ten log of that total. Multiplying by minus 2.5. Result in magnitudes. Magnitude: -1.31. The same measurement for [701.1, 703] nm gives -1.34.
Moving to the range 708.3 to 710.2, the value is -1.32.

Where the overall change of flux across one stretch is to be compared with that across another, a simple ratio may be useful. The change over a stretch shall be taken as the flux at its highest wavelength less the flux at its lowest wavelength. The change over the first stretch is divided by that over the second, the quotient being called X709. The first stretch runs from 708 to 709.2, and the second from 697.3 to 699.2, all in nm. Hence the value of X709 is -1.5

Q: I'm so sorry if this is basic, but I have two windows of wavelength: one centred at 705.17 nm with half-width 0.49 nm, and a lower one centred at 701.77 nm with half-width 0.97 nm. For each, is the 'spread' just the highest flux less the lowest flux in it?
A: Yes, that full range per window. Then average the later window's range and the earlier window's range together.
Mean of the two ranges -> 0.0167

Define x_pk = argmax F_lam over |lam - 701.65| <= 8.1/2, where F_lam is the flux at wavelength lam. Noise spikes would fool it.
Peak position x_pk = 698.382 nm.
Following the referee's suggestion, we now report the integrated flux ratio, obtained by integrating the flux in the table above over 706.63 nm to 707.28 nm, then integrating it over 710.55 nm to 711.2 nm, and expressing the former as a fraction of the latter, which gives 1.02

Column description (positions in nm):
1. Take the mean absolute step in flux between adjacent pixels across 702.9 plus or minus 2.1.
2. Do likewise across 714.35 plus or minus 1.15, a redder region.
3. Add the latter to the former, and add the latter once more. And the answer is 0.013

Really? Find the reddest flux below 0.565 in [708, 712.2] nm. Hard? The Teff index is 712.021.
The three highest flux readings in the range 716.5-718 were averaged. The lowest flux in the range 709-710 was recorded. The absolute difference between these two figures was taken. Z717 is 0.0048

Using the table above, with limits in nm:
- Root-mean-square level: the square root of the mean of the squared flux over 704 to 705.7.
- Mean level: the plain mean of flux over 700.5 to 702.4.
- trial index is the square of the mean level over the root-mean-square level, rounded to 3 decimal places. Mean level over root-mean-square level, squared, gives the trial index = 1.018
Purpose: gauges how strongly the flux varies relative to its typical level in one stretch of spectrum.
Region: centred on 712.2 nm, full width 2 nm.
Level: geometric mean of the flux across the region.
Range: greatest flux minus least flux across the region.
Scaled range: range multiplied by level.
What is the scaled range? 0.0061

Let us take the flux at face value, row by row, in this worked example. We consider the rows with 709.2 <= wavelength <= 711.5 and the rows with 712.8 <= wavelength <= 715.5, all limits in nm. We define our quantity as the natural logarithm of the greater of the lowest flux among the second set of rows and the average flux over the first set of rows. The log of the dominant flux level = -0.582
